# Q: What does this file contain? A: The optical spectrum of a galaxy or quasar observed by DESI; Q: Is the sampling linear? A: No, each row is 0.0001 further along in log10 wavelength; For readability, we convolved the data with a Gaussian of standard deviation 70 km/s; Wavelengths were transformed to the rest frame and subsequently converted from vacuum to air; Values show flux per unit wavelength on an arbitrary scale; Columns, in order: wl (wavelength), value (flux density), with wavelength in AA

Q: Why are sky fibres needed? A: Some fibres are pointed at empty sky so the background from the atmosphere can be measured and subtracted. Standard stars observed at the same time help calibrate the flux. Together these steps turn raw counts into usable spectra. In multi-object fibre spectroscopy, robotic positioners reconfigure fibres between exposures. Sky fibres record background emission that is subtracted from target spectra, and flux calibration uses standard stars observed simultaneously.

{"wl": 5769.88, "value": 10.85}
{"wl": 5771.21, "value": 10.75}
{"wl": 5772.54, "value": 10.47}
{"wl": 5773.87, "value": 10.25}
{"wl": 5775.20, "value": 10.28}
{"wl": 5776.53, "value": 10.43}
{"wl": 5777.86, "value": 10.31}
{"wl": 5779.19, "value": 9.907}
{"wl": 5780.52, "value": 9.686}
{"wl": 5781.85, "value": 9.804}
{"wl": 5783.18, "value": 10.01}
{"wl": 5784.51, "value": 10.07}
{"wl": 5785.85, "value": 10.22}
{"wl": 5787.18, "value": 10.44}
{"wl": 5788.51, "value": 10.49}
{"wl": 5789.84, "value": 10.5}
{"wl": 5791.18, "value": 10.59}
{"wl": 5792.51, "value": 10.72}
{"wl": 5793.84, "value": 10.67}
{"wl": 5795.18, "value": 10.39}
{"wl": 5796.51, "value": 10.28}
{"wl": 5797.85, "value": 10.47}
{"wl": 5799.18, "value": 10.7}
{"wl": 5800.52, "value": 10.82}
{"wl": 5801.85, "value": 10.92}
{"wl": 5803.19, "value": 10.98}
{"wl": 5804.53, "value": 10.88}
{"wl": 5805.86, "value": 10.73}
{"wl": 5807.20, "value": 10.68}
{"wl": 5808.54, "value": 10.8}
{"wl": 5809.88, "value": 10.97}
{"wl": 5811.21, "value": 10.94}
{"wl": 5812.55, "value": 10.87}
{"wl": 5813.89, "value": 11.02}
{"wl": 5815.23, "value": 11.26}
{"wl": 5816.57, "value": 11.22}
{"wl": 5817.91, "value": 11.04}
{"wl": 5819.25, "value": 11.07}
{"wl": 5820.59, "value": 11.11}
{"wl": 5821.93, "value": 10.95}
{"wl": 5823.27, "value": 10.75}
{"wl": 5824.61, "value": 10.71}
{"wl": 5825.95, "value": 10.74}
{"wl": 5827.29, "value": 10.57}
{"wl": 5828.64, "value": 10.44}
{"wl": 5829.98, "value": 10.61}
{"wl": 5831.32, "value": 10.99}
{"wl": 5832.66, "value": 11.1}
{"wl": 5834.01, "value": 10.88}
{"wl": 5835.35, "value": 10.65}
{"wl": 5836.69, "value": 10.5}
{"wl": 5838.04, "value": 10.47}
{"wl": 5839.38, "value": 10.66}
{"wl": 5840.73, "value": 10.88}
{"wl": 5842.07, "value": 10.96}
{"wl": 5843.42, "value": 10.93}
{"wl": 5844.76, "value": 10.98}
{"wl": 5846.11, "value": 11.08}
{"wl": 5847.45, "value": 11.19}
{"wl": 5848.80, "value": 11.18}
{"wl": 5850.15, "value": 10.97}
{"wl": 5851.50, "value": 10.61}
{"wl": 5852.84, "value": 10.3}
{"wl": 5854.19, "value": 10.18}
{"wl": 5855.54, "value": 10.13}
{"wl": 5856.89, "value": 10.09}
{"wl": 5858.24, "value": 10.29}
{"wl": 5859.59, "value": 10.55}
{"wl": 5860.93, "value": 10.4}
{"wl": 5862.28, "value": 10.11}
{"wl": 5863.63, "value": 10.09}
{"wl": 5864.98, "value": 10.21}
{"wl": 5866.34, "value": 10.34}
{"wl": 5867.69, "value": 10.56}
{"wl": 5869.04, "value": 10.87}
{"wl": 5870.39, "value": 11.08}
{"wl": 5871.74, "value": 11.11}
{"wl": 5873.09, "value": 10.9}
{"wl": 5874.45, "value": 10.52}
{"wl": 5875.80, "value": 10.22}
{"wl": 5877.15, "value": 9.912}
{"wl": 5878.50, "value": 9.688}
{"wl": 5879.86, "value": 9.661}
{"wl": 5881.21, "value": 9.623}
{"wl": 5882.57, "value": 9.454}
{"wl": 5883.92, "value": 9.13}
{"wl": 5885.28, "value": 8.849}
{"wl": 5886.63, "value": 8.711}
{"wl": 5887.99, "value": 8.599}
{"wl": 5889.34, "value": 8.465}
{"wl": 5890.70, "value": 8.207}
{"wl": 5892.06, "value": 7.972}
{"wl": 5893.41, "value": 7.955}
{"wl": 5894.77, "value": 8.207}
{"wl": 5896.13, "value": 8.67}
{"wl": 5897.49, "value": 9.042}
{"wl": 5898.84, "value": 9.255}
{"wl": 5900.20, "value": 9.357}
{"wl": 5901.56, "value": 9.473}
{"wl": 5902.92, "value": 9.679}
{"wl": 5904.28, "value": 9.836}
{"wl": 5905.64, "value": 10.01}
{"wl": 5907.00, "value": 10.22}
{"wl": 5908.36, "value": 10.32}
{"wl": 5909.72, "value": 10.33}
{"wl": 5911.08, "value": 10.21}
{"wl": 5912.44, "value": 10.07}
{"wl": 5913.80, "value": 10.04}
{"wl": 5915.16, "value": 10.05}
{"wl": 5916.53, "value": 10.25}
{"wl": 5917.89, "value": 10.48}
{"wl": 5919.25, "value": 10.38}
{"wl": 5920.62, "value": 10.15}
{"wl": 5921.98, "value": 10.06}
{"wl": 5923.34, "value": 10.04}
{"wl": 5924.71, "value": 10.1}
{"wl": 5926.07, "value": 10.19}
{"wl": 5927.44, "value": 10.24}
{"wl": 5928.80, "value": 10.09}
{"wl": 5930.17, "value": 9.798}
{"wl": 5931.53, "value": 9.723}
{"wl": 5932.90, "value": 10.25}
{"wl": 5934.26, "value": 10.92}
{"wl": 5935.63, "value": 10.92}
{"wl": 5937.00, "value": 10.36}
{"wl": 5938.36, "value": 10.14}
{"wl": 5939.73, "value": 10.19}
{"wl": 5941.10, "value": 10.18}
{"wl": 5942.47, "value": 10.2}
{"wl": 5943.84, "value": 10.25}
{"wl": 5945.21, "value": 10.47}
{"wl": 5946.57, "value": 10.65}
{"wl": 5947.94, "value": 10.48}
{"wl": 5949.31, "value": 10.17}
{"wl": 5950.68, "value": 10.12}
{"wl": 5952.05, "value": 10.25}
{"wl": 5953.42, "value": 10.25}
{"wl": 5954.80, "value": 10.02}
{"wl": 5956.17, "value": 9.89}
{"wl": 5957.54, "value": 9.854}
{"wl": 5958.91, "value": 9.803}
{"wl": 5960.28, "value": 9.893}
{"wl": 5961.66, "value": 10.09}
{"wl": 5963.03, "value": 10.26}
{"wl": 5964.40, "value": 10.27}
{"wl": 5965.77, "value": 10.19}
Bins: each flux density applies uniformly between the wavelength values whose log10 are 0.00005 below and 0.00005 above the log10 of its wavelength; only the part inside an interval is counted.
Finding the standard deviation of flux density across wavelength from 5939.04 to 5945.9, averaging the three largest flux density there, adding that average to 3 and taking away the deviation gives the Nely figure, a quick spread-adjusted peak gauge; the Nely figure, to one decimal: 13.2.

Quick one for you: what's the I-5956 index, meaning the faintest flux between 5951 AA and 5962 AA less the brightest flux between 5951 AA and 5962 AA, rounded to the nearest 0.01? -0.45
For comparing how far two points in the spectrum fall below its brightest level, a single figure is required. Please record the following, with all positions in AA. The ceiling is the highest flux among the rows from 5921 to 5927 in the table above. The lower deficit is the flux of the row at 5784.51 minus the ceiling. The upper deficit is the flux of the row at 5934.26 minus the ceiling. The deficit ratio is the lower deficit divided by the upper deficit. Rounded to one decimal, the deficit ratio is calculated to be -0.2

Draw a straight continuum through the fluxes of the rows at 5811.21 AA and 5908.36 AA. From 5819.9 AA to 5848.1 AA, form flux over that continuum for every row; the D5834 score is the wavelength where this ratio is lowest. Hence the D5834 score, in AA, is 5828.64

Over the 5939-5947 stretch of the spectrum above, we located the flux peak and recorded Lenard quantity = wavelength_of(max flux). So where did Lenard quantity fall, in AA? 5946.57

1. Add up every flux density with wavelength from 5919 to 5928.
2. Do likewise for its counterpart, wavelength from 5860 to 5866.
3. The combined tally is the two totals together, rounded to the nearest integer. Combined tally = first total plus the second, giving 112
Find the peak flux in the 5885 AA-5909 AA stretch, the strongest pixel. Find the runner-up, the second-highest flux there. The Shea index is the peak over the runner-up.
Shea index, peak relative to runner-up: 1.01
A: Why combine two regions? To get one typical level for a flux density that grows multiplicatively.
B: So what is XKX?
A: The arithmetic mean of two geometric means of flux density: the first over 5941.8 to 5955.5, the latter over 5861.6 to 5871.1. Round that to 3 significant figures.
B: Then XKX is 10.4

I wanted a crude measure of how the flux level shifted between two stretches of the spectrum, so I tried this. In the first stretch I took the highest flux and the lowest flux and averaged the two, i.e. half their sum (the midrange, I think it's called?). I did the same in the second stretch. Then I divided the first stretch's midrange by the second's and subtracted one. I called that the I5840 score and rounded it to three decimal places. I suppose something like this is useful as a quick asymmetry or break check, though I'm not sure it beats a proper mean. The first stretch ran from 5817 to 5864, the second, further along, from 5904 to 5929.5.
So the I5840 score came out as 0.047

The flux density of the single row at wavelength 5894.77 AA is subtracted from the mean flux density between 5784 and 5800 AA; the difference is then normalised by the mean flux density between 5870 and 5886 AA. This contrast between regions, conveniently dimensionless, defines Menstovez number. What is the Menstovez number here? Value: 0.23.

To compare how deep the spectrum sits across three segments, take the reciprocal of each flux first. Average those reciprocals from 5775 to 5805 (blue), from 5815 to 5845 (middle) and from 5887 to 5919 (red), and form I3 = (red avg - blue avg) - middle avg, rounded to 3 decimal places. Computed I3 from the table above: -0.081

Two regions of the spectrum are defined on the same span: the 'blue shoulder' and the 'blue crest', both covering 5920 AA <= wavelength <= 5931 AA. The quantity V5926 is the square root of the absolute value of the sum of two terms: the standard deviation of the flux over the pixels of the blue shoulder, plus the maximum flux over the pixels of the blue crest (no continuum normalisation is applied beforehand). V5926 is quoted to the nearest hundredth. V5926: 3.22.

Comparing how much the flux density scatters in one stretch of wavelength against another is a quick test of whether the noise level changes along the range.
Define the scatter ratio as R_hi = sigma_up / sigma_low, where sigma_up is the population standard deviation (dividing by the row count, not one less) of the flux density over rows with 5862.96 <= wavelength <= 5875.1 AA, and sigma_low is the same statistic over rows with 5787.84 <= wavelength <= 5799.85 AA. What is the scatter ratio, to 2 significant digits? 2.5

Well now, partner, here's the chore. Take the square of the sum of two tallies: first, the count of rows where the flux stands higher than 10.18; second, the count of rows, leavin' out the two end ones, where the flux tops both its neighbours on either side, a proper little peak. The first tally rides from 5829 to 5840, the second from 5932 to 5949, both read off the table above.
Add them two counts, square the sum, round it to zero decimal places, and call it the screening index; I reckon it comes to 100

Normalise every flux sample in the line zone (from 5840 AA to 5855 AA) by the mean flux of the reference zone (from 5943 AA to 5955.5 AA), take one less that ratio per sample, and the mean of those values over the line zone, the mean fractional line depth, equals -0.053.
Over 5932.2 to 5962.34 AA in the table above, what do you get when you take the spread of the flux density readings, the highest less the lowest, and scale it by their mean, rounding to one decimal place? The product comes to 11.4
